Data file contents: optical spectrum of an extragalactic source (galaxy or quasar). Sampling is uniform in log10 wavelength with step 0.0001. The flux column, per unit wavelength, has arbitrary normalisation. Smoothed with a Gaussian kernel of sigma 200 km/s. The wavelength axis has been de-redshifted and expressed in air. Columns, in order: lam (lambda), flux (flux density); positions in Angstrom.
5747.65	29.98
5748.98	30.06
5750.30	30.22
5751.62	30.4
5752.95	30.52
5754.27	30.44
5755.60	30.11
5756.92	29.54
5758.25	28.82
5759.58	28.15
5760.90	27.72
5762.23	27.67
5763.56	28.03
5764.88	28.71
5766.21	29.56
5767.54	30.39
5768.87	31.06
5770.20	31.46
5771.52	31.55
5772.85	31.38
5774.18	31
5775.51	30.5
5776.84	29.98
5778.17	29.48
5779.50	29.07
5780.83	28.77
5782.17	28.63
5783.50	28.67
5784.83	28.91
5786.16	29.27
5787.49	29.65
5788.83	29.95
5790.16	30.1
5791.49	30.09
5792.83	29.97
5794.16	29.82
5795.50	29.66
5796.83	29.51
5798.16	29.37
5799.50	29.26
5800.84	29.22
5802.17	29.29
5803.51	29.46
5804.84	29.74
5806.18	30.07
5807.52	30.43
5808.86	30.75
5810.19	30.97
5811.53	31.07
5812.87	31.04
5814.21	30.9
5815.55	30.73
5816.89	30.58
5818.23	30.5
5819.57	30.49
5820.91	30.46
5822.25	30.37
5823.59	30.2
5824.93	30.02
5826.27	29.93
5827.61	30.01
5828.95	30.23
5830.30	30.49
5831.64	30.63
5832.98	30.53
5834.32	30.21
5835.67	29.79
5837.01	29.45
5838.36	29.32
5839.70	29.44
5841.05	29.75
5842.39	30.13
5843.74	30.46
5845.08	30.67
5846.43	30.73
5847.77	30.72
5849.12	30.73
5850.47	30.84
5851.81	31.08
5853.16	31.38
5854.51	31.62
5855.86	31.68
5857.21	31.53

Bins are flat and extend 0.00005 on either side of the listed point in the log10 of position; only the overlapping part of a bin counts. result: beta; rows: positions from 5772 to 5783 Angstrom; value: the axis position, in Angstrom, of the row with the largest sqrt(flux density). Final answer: 5772.85 Angstrom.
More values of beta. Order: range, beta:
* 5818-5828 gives 5818.23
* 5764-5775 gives 5771.52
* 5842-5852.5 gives 5851.81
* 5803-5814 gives 5811.53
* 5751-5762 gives 5752.95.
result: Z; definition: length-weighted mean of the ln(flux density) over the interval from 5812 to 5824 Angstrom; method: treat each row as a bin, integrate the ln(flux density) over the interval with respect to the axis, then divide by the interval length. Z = 3.42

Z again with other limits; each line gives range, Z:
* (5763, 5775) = 3.41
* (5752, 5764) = 3.37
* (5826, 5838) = 3.40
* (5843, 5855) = 3.43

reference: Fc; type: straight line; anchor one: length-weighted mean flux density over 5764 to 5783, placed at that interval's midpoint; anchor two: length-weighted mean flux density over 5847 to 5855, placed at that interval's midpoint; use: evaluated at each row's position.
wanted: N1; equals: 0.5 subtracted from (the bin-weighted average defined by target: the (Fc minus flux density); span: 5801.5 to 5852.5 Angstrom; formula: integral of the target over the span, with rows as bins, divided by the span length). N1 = -0.07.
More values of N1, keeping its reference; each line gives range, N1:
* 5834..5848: 0.39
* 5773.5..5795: 0.09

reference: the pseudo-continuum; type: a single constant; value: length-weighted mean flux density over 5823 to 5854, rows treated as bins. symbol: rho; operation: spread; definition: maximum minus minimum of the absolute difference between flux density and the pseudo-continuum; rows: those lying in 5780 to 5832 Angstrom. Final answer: 1.6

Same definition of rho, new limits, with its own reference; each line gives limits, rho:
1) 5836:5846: 0.8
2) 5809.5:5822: 0.6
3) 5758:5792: 2.5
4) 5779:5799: 1.5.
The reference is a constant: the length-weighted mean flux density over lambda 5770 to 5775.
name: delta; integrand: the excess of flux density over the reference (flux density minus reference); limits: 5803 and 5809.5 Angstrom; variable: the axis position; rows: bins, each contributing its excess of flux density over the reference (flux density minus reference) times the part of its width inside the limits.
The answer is -8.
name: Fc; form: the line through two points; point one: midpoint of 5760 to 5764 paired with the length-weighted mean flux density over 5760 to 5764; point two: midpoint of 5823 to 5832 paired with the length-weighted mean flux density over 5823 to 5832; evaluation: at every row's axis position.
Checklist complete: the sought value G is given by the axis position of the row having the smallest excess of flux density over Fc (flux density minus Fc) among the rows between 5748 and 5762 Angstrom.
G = 5760.90 Angstrom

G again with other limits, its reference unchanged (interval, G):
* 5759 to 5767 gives 5762.23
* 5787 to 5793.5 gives 5787.49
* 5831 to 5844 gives 5838.36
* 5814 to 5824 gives 5823.59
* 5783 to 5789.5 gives 5783.50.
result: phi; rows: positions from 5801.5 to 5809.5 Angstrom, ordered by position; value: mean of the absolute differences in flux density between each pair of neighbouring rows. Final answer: 0.29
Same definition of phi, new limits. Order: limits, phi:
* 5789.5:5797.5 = 0.12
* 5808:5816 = 0.13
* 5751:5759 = 0.36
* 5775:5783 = 0.37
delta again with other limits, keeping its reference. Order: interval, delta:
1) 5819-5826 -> -8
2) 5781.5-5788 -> -15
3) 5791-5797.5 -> -10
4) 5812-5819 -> -4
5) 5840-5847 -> -7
